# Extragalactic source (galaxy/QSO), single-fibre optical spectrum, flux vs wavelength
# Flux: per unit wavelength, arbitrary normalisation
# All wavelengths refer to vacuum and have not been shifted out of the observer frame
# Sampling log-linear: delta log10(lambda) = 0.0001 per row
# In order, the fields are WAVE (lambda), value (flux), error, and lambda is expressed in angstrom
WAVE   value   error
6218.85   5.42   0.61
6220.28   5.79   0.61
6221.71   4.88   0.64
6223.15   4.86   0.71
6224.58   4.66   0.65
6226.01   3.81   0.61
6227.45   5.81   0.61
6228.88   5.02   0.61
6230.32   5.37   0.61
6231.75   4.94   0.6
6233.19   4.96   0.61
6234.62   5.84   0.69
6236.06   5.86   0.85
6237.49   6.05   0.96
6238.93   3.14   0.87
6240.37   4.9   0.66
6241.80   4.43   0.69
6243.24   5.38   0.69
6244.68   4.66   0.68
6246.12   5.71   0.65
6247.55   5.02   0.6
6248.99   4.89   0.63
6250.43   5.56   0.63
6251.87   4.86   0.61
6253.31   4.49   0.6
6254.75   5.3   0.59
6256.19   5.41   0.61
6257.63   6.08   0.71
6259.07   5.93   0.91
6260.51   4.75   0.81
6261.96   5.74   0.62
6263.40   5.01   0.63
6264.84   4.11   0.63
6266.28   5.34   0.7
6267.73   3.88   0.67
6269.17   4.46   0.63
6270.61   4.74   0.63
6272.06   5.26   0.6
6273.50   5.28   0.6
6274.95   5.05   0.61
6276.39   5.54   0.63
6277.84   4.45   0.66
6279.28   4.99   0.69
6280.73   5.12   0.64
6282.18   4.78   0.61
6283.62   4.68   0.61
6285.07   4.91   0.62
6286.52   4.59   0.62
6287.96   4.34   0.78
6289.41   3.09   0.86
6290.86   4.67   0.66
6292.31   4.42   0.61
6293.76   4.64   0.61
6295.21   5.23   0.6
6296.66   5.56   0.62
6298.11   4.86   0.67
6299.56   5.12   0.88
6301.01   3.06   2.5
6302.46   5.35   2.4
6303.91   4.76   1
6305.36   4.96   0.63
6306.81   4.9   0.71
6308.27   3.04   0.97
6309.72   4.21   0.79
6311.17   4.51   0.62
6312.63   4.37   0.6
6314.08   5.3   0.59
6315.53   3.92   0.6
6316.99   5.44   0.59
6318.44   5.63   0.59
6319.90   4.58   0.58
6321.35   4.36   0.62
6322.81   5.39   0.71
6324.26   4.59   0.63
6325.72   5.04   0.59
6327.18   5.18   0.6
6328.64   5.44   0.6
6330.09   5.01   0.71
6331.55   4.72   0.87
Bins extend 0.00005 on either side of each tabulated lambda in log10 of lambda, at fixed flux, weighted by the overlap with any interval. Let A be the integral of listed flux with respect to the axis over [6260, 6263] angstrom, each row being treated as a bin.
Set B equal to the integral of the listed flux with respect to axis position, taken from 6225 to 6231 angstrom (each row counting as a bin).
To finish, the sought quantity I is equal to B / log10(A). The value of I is 25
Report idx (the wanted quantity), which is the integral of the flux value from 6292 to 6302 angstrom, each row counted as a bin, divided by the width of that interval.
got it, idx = 4.7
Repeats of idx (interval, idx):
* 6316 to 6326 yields 5.0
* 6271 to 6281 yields 5.1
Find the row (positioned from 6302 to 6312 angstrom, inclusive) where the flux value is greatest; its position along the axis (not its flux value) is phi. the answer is 6302.46 angstrom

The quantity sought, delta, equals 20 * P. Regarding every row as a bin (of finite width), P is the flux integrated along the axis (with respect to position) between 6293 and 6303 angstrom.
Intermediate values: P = 48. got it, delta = 964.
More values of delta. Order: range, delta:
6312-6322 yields 962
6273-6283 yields 1004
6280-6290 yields 904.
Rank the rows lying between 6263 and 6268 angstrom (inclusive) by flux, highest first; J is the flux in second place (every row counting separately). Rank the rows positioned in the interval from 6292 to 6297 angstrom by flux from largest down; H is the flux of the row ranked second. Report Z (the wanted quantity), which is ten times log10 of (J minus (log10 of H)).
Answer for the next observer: 6.33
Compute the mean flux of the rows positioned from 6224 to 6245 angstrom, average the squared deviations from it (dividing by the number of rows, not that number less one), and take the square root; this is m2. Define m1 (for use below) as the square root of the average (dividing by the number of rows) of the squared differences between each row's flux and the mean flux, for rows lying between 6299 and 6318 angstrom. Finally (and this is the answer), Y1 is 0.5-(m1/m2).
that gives -0.50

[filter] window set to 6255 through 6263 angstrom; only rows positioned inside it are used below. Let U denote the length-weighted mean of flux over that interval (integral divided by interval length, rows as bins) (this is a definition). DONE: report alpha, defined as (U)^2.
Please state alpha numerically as 30.7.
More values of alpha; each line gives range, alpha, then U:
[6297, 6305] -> 22.0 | 4.69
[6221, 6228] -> 22.8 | 4.78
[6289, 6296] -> 20.0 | 4.48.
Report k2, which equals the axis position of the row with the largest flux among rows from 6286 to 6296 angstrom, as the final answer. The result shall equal 6295.21 angstrom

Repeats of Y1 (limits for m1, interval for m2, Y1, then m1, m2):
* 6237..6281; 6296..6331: -0.43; 0.63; 0.68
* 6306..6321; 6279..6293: -0.87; 0.74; 0.54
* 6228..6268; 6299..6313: -0.38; 0.67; 0.76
